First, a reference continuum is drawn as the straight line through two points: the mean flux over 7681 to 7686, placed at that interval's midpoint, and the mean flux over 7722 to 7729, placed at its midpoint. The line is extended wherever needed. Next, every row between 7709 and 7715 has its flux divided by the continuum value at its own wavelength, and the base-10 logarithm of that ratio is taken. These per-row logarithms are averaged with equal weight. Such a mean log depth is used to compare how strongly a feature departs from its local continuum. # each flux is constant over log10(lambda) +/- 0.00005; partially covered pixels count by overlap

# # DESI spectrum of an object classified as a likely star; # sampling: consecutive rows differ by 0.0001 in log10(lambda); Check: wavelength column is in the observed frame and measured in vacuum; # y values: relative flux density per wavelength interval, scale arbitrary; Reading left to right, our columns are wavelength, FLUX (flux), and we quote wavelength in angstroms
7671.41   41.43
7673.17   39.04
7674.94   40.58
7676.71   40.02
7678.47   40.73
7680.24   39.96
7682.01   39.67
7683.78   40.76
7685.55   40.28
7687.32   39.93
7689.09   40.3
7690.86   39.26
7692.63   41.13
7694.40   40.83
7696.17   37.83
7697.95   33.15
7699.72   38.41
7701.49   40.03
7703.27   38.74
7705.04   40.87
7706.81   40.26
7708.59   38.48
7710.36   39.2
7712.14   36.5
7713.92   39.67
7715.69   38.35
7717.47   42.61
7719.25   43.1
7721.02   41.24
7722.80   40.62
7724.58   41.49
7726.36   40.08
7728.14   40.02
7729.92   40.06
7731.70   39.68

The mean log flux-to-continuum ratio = -0.022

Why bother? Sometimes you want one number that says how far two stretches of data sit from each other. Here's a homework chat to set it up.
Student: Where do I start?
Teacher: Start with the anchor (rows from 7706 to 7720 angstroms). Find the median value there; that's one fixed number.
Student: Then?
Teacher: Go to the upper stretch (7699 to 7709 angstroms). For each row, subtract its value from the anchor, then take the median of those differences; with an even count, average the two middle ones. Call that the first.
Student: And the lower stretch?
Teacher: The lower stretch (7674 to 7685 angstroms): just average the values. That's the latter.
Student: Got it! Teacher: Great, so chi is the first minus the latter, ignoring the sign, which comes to 40.2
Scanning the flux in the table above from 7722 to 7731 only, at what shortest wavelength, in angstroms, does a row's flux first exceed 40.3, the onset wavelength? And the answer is 7722.80 angstroms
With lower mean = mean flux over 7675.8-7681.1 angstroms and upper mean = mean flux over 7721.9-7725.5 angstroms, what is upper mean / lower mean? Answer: 1.02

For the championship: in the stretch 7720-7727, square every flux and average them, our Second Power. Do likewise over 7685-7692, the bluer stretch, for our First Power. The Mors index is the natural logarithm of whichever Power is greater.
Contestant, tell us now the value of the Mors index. 7.42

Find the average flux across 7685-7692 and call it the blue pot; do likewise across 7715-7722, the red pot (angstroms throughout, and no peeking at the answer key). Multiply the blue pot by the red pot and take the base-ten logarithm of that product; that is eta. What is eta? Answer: 3.22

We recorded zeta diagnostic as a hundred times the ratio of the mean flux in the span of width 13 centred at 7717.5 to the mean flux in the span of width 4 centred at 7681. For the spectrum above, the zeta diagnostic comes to 101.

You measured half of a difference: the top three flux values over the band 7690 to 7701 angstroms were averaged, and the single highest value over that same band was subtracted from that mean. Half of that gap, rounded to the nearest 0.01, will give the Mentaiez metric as -0.36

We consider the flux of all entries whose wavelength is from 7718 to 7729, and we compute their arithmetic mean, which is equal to 41.1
